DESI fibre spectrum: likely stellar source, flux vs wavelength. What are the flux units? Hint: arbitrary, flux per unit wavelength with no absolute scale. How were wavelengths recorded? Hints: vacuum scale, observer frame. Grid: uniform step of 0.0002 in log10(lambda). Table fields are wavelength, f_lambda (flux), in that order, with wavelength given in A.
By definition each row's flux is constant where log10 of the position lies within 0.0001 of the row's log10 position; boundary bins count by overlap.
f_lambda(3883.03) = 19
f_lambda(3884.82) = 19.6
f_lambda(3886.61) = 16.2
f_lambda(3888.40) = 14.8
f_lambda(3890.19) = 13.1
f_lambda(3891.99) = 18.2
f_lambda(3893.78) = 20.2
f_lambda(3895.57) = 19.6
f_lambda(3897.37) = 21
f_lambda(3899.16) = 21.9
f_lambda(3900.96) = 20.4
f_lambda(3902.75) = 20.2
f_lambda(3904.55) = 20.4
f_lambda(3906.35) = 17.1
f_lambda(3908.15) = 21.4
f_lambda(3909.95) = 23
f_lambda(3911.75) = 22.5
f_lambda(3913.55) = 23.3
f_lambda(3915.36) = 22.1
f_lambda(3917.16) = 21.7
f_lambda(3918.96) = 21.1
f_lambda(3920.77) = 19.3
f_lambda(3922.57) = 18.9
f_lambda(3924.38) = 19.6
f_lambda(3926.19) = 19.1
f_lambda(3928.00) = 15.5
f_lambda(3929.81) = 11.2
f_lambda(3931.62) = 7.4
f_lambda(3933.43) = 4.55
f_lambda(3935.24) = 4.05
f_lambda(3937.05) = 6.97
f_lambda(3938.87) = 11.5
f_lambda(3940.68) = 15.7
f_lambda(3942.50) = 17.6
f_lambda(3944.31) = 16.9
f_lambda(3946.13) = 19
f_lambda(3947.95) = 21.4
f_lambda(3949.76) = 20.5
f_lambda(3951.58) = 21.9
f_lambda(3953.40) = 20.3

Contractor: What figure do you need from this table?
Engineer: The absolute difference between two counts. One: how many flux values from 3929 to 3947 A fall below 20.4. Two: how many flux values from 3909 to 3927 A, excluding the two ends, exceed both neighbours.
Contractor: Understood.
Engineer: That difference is 8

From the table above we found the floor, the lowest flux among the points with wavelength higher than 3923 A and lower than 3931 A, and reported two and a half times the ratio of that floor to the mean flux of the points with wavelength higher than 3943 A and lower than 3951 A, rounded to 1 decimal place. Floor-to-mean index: 1.4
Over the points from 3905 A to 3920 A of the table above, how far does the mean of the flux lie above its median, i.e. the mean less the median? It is -0.4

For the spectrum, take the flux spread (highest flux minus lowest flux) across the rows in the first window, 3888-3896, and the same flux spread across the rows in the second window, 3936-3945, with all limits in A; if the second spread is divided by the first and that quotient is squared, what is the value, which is 2.2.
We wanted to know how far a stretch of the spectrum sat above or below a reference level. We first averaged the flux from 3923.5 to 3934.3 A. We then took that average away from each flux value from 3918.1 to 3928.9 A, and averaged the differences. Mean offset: 6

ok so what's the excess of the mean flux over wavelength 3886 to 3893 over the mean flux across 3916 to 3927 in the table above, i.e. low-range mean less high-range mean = -4.4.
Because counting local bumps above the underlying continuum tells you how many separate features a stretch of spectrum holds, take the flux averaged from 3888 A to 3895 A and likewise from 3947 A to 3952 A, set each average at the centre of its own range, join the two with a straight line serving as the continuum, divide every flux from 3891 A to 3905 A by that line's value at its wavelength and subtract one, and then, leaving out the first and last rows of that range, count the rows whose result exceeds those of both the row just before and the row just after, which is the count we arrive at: 2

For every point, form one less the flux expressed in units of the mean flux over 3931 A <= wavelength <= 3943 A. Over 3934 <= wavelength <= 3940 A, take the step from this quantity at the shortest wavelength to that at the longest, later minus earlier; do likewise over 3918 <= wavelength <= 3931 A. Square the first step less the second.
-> 3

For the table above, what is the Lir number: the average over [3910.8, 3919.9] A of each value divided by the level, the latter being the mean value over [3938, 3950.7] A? 1.3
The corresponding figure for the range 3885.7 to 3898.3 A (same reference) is 1.0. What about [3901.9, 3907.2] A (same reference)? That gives 1.1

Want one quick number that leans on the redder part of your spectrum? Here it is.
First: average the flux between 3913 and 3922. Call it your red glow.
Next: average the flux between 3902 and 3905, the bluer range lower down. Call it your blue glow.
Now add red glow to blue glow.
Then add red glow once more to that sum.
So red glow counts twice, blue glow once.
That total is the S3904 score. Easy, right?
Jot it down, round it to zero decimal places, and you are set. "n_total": 63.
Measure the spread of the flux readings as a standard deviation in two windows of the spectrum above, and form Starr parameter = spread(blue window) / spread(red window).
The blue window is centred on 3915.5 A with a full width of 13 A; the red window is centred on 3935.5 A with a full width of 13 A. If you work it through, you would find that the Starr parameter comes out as 0.32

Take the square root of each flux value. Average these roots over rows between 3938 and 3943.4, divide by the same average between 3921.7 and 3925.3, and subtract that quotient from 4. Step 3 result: 3.12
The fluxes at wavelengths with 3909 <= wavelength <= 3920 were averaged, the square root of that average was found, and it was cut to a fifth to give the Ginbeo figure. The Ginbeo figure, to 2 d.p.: 0.94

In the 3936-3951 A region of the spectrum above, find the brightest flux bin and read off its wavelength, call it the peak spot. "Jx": 3947.95 A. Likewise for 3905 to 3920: 3913.55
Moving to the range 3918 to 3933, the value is 3918.96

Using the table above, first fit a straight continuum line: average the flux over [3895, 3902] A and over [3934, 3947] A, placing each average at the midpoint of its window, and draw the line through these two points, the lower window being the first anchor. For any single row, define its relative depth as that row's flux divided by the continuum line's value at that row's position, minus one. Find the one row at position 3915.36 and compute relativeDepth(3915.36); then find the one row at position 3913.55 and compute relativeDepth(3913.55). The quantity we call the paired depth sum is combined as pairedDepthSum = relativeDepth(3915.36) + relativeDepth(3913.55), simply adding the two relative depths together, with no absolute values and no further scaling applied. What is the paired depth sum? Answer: 0.55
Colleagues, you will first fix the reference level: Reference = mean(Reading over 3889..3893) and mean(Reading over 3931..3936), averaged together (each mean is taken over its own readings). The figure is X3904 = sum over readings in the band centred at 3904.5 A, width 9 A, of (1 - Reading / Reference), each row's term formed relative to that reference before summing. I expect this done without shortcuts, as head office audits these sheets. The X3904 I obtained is -4.5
